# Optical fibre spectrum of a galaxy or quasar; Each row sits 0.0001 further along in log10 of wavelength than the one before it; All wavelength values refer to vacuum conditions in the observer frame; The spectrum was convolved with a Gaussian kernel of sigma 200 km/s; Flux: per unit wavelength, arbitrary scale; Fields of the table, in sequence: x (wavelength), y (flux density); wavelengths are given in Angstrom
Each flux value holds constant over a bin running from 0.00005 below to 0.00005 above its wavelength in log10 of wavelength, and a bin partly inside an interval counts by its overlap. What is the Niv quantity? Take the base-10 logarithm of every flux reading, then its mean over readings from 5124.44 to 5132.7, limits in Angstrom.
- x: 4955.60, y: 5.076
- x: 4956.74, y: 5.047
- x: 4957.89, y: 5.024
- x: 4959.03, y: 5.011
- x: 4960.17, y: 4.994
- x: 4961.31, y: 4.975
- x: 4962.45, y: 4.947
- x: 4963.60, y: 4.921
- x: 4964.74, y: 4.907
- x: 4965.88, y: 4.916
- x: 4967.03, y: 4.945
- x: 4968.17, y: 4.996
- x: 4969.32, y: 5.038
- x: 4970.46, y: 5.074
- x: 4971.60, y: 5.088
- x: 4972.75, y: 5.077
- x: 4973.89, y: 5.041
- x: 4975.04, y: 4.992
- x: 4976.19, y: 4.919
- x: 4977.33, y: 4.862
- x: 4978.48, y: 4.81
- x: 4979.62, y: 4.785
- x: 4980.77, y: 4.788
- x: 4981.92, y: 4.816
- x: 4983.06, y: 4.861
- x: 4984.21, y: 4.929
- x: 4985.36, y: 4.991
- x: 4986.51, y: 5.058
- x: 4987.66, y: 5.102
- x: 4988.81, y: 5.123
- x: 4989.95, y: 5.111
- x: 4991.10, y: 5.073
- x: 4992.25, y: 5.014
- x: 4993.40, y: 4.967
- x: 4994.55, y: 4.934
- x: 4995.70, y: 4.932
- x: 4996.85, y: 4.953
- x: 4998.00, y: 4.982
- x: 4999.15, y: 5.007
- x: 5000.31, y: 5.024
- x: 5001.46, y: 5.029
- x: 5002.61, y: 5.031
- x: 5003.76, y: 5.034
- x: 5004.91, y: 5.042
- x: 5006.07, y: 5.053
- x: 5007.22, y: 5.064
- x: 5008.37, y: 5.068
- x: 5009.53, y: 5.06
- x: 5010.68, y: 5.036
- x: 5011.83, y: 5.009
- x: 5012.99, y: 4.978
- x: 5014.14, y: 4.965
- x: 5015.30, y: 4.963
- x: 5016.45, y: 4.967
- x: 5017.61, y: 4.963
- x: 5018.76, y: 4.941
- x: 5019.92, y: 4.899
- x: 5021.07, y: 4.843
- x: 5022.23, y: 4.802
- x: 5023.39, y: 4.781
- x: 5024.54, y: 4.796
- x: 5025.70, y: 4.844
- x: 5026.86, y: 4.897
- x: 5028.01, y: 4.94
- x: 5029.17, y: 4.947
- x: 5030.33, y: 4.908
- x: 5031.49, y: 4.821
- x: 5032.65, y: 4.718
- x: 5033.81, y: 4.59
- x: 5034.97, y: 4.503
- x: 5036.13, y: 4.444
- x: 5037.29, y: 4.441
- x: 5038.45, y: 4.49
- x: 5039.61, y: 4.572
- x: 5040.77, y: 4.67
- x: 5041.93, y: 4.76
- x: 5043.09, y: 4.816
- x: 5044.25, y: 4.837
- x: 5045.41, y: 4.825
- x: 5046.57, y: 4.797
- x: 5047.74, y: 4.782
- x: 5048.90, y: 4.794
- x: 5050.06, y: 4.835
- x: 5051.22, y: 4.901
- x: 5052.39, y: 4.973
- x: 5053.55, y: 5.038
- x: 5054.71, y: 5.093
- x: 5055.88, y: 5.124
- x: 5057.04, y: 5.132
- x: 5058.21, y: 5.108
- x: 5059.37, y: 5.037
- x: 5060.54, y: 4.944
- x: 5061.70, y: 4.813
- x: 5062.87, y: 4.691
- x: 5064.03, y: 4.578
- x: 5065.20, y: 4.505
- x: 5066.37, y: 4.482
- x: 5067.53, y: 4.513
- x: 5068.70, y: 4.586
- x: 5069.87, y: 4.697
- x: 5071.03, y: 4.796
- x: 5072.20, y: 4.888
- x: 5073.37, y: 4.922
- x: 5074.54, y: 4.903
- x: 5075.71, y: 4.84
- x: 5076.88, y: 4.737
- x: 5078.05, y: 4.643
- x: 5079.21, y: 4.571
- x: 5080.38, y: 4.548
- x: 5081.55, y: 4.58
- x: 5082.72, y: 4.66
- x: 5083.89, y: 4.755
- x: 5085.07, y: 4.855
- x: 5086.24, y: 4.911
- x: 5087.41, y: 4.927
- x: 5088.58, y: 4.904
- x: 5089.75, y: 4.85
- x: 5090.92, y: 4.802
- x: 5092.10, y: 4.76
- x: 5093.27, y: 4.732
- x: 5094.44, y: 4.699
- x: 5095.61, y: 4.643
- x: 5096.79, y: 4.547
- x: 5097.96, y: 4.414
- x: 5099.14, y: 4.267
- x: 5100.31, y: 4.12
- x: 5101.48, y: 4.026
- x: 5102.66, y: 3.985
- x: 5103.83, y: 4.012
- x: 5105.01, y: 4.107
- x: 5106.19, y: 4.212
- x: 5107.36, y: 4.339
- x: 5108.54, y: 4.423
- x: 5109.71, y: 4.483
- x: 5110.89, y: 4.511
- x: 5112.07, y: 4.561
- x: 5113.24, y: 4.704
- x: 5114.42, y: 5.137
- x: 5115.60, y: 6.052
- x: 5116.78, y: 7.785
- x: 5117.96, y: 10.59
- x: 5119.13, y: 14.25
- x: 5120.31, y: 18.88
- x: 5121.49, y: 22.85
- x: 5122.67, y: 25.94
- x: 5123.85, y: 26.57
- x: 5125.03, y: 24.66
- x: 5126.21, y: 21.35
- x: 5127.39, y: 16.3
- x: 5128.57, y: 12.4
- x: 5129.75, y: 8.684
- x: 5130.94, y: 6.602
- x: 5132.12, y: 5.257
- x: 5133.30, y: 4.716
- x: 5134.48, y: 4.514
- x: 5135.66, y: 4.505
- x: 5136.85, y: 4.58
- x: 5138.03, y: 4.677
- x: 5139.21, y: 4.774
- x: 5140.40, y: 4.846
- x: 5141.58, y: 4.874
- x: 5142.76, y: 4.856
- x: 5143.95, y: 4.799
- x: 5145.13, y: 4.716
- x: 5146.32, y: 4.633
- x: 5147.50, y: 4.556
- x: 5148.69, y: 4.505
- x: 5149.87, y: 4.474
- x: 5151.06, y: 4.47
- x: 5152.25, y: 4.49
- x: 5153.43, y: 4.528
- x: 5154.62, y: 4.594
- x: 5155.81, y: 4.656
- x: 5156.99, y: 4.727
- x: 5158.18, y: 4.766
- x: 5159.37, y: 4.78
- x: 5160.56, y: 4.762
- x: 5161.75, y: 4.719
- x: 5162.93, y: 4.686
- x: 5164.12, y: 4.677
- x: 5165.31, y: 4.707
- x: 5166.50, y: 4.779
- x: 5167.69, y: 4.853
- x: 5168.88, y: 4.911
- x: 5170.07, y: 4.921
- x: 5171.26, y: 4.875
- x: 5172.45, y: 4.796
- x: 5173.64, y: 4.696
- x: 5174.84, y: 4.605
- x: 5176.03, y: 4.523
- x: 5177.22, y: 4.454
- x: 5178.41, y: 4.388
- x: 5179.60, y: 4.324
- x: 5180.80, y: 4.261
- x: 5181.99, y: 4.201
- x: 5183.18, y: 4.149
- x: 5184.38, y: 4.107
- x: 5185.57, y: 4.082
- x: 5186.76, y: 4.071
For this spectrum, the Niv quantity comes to 1.07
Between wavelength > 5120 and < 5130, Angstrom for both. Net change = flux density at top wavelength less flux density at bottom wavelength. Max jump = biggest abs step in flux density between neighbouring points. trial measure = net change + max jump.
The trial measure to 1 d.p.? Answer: -5.1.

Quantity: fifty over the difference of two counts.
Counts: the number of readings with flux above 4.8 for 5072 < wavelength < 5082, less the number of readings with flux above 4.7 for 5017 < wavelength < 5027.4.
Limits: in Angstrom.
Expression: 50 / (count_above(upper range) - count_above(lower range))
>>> -10.0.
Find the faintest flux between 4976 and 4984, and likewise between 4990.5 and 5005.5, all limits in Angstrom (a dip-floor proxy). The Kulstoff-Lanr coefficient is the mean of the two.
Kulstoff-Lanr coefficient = 4.86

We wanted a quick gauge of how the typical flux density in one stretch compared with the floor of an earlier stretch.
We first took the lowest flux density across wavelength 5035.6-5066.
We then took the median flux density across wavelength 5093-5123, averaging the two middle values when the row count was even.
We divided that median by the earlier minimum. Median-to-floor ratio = 1.03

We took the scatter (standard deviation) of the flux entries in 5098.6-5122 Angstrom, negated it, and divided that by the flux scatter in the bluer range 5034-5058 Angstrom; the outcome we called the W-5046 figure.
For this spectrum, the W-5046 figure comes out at -24.8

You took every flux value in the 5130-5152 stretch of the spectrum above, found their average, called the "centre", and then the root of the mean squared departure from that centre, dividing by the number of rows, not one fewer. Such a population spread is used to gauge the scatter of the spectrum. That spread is 0.48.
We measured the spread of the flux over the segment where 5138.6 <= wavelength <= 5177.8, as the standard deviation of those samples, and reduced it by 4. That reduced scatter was -3.86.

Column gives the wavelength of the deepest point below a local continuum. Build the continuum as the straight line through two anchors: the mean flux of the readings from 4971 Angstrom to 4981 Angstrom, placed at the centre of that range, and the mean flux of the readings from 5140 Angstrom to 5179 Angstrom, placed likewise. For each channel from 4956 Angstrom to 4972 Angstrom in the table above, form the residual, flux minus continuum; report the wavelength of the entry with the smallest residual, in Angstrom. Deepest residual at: 4964.74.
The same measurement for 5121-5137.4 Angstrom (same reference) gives 5135.66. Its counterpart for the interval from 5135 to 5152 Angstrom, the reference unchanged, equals 5151.06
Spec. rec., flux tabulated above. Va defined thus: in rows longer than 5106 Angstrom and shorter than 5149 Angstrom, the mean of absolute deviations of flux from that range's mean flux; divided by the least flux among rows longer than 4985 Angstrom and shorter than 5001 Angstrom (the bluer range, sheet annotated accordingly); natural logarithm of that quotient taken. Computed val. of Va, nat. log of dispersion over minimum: 0.14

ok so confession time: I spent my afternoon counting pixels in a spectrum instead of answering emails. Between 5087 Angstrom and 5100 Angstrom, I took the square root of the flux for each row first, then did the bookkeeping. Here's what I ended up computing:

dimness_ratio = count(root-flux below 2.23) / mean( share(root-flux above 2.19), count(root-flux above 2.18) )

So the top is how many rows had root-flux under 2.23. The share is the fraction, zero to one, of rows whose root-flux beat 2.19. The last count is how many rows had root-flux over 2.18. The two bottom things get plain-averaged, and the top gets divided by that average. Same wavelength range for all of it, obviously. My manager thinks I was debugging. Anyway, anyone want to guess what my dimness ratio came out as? 4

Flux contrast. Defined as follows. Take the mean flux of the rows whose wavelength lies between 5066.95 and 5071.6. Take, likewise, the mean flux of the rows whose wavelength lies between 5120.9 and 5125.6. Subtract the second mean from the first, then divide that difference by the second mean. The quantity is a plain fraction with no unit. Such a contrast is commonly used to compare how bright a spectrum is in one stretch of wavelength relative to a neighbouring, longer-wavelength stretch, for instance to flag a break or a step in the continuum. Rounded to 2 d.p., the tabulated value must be -0.81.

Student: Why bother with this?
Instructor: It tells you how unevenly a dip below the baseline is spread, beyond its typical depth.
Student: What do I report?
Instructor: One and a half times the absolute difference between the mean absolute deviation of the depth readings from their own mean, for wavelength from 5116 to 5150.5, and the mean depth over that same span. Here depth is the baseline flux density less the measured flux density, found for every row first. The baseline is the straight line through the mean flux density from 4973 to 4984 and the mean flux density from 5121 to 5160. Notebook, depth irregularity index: 12.6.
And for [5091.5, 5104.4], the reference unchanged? 4.1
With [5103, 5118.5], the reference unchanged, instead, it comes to 1.8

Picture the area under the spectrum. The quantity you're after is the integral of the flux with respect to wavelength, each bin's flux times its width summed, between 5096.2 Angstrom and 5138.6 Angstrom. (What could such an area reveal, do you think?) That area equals 378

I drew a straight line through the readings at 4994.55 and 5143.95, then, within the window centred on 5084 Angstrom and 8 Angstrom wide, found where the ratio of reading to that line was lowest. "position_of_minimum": 5080.38 Angstrom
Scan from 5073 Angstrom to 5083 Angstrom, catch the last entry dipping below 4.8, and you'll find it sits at 5082.72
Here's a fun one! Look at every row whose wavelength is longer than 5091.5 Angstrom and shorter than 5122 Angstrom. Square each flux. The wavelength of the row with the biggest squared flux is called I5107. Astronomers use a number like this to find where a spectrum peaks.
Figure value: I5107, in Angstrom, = 5121.49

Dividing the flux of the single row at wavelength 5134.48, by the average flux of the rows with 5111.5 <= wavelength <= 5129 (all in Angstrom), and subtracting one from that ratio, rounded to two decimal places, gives -0.70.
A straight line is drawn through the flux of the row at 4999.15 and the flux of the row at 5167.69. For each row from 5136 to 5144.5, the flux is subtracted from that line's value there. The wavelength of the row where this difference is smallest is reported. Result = 5141.58 Angstrom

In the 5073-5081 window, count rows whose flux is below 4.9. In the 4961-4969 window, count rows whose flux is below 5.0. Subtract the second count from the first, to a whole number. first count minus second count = -2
